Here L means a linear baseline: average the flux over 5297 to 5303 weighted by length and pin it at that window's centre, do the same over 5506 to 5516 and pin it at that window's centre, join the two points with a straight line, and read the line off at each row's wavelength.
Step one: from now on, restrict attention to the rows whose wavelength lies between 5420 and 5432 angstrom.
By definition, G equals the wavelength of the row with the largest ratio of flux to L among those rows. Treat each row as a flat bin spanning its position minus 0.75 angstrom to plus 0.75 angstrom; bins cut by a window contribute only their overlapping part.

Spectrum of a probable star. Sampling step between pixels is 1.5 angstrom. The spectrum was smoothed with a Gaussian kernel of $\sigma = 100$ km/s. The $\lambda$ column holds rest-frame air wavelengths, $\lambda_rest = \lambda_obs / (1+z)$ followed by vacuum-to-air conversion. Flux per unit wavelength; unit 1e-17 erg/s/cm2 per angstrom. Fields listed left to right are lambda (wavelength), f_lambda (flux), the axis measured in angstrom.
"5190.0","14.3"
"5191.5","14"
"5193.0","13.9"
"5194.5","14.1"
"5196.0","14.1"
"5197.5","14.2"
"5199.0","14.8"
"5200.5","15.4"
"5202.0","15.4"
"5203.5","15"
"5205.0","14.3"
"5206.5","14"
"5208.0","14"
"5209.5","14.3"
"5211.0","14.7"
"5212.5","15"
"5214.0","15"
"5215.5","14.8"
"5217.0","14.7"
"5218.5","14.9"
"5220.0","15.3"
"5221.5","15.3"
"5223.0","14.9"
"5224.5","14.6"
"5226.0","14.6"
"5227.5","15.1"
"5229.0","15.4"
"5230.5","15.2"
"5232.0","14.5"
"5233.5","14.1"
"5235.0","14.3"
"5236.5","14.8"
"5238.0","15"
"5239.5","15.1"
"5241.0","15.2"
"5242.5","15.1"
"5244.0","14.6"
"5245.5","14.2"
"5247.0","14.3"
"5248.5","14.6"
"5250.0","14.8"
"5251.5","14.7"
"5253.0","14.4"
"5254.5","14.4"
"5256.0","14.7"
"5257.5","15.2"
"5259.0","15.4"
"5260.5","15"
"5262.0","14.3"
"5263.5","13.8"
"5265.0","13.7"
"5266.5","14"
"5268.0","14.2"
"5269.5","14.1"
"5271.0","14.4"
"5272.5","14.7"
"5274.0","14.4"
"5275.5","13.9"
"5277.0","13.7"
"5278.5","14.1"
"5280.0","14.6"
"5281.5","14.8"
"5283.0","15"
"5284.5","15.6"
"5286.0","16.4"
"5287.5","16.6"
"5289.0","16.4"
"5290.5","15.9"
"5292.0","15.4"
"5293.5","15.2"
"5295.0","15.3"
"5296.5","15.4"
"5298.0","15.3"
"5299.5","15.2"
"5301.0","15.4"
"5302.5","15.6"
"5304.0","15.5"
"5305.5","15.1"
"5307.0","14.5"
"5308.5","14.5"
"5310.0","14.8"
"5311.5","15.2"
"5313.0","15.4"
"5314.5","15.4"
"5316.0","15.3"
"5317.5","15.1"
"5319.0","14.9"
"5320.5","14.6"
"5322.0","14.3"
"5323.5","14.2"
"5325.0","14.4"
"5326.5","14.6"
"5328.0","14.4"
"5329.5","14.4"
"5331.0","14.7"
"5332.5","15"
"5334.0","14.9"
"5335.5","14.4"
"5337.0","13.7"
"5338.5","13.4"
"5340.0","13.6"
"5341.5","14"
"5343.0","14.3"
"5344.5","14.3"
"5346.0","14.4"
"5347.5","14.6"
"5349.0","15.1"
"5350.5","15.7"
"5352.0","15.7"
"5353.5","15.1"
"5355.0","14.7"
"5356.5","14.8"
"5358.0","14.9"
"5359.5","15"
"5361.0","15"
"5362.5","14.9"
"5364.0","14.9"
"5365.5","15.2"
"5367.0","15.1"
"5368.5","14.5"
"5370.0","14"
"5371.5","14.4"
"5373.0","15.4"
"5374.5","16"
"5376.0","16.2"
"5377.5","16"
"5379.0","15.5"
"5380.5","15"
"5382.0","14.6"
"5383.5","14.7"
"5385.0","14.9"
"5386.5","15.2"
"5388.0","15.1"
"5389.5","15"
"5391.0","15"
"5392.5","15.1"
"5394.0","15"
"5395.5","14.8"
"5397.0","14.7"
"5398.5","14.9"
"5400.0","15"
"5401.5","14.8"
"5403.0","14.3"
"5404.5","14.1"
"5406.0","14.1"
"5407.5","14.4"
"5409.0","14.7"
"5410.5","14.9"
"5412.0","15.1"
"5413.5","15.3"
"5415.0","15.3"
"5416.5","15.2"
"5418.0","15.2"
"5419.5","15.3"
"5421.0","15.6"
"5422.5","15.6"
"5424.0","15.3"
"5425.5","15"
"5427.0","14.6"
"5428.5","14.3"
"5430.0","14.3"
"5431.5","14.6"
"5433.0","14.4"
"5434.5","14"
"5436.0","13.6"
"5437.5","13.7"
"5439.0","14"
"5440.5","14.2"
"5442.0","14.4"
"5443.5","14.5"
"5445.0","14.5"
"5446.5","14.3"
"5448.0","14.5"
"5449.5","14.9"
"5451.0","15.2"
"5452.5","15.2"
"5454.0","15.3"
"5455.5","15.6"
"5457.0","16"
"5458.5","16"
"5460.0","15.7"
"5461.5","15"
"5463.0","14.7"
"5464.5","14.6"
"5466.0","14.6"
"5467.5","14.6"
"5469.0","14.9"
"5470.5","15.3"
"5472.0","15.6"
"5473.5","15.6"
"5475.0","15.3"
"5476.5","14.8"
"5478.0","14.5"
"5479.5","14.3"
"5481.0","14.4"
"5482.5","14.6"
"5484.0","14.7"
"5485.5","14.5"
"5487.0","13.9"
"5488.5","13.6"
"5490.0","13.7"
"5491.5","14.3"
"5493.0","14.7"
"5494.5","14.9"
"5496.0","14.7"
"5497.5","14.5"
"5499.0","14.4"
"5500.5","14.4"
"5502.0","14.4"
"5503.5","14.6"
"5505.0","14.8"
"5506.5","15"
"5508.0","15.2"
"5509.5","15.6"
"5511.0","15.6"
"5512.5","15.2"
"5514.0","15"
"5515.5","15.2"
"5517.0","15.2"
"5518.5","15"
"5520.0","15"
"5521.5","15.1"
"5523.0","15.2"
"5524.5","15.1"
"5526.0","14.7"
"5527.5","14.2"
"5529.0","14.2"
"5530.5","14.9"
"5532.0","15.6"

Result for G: 5422.5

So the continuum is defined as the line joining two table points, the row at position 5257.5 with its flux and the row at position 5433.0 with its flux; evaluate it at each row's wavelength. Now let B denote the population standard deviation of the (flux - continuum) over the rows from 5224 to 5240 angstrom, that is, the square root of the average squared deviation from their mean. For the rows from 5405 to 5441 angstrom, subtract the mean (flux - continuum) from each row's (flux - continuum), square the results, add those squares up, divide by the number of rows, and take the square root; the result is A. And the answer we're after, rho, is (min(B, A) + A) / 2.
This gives 0.47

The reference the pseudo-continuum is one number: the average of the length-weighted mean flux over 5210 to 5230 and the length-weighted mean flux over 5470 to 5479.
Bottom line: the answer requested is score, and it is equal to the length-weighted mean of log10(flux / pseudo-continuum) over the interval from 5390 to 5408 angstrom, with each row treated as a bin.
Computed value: -0.011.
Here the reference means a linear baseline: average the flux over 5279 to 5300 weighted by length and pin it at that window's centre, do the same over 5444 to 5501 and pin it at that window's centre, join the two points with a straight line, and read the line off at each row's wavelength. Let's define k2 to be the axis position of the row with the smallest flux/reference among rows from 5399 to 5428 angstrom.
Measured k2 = 5404.5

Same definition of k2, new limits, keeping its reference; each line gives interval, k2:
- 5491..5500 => 5491.5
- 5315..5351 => 5338.5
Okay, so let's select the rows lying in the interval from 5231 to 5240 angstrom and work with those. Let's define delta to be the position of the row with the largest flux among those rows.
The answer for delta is 5239.5 angstrom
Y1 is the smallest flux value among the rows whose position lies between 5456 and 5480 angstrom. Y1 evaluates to 14.3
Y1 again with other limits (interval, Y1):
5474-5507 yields 13.6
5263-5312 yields 13.7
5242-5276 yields 13.7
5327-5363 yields 13.4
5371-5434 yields 14.1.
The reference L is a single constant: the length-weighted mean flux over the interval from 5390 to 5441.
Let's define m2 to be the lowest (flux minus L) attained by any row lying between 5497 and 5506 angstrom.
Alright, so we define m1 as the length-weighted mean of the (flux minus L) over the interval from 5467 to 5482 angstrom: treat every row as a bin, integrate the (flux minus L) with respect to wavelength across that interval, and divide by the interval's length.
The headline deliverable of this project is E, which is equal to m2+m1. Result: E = -0.11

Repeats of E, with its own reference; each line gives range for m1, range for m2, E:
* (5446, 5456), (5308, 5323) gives -0.14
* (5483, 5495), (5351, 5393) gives -1.16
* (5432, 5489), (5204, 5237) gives -0.72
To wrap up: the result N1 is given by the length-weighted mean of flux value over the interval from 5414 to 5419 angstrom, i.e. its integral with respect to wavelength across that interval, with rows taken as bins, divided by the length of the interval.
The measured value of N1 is 15.24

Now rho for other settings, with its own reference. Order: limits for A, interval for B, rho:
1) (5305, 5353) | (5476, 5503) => 0.45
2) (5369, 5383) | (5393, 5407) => 0.54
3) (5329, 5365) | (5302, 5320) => 0.47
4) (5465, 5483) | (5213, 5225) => 0.34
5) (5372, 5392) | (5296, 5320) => 0.40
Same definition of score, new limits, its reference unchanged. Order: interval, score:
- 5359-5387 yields 0.001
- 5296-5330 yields -0.003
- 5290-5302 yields 0.009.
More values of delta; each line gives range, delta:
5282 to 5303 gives 5287.5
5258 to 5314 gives 5287.5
